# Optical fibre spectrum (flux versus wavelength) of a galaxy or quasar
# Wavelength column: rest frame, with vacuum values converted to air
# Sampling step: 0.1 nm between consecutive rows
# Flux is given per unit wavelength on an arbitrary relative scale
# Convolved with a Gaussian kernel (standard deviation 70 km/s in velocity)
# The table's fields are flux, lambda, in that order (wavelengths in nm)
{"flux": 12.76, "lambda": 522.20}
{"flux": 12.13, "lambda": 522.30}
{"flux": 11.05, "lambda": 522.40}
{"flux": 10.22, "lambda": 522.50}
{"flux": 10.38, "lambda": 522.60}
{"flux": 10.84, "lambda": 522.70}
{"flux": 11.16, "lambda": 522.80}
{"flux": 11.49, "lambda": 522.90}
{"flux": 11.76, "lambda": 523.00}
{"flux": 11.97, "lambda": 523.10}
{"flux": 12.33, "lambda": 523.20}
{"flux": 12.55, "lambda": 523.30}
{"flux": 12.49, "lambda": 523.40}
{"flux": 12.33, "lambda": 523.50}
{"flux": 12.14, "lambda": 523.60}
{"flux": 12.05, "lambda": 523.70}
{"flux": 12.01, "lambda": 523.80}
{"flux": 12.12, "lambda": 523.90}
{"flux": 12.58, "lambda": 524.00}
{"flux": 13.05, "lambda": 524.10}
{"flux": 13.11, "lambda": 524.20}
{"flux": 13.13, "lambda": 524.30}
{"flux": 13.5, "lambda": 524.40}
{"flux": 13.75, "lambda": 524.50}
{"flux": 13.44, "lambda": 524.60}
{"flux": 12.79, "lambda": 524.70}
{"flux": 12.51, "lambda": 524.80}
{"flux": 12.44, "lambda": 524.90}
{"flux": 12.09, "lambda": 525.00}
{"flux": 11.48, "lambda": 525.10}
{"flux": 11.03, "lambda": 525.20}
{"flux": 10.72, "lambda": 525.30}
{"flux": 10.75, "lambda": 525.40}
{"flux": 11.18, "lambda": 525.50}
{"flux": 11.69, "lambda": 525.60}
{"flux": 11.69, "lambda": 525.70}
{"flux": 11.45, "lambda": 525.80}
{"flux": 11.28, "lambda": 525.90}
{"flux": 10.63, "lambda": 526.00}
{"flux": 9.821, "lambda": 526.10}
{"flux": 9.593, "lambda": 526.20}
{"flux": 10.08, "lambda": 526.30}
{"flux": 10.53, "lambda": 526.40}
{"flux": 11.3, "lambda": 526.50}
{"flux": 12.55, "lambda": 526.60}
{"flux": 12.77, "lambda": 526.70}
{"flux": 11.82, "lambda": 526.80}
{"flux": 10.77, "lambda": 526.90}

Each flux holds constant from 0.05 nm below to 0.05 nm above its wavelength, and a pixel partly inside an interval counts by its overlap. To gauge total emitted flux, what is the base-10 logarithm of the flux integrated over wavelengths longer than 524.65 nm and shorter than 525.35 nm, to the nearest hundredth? 0.92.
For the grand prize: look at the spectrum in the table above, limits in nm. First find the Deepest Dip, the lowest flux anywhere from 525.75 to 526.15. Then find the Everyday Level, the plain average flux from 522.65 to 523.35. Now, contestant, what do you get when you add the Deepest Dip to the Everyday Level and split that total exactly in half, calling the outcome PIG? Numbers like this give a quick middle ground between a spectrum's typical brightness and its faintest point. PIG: 10.8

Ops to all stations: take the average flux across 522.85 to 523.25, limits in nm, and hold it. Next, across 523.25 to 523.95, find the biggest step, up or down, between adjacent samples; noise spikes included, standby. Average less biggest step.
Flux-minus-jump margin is 11.7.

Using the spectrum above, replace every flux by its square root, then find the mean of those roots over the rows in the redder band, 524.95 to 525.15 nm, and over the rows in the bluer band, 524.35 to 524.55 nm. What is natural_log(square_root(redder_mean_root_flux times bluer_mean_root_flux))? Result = 1.270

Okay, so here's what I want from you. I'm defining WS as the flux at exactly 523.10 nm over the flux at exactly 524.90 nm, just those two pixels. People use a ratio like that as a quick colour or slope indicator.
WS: 0.96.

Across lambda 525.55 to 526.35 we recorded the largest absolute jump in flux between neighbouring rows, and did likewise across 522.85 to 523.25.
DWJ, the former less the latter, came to 0.45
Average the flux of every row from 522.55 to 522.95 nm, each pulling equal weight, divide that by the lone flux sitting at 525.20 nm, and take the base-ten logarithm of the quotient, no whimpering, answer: 0.00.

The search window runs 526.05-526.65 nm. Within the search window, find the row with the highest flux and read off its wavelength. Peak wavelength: 526.60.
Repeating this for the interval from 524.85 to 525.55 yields 524.90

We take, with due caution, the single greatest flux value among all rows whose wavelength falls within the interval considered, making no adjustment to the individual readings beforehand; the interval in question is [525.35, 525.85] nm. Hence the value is 11.69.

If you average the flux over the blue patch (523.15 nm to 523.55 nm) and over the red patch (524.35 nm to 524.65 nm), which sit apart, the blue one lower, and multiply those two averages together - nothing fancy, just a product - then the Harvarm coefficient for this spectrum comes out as 169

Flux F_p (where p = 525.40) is 10.75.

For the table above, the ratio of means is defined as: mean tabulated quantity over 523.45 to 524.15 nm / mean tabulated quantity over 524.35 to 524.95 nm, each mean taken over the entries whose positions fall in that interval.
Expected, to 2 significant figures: 0.94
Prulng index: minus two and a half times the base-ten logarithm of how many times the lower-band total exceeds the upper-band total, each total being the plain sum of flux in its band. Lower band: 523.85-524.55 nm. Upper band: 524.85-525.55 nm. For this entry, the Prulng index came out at -0.15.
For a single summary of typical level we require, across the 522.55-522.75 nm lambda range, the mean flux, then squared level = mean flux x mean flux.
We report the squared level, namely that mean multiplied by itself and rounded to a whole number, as 113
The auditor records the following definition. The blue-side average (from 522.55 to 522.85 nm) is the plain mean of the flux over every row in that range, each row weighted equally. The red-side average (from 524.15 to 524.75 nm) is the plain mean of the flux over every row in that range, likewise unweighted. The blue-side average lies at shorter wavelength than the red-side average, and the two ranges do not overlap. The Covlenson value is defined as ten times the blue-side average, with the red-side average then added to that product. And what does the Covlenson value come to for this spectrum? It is 121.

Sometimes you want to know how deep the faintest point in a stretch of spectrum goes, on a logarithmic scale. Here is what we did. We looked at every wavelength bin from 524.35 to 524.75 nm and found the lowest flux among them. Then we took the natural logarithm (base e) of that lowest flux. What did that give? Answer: 2.55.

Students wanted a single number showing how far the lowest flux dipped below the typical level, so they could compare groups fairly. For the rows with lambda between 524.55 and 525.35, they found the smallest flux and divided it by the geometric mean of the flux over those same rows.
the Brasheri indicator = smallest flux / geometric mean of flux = 0.891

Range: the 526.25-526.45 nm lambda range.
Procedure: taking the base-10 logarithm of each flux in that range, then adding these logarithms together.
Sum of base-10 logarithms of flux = 2.03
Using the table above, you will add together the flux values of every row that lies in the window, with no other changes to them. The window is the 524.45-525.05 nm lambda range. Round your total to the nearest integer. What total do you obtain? 77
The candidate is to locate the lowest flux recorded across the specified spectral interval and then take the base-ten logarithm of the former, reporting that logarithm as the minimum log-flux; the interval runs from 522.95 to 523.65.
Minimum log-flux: 1.07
